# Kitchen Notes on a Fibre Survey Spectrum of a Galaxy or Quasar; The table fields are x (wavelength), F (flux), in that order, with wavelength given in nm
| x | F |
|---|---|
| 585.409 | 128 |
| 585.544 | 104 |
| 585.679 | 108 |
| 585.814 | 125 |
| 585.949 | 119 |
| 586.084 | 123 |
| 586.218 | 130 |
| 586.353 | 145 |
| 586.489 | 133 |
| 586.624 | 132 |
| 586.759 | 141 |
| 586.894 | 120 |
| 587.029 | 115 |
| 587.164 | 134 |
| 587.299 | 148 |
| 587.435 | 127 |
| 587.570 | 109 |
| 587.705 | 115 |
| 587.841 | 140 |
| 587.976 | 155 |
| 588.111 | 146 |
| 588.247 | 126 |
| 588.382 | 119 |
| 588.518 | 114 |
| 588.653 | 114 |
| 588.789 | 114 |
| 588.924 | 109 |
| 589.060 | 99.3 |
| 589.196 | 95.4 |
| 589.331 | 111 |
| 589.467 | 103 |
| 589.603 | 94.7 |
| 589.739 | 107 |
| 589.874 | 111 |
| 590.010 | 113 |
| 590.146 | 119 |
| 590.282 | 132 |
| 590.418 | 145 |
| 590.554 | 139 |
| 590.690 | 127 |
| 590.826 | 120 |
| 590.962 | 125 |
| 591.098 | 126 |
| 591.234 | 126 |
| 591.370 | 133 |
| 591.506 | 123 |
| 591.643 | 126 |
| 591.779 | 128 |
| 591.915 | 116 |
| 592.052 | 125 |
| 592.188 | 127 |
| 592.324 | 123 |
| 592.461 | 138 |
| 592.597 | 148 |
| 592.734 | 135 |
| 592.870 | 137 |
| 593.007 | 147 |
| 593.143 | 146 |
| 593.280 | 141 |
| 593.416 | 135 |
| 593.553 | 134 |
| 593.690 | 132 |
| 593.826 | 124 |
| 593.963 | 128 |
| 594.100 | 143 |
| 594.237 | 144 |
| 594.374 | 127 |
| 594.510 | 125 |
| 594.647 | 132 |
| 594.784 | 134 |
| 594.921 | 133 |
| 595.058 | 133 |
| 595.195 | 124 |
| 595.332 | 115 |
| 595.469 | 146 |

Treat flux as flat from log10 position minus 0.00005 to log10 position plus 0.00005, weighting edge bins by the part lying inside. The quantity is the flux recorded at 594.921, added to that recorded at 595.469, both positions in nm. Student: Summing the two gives 279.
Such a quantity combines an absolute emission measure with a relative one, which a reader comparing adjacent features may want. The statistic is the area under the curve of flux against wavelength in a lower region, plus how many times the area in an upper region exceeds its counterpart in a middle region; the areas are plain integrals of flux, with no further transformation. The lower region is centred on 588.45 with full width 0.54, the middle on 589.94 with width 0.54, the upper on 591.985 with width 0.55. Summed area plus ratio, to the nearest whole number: 65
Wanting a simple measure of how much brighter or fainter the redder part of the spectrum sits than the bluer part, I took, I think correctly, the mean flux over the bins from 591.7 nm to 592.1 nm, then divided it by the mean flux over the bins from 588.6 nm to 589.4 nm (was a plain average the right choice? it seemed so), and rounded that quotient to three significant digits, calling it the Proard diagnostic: 1.15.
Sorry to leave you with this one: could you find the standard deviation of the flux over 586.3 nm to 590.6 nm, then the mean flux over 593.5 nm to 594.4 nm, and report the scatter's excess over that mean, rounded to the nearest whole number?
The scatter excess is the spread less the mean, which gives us -117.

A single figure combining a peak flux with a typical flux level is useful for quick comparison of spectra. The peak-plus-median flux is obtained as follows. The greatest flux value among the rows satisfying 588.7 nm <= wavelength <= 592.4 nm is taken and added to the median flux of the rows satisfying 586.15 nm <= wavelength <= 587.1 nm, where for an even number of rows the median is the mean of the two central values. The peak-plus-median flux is 277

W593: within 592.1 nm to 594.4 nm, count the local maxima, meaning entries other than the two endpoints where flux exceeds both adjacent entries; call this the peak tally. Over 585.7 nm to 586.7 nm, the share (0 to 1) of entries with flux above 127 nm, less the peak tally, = -2.4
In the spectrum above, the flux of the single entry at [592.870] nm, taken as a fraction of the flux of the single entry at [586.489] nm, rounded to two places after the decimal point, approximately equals 1.03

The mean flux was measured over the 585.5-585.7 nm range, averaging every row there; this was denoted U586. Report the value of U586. 106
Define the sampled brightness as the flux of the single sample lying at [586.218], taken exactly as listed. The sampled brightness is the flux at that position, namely 130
